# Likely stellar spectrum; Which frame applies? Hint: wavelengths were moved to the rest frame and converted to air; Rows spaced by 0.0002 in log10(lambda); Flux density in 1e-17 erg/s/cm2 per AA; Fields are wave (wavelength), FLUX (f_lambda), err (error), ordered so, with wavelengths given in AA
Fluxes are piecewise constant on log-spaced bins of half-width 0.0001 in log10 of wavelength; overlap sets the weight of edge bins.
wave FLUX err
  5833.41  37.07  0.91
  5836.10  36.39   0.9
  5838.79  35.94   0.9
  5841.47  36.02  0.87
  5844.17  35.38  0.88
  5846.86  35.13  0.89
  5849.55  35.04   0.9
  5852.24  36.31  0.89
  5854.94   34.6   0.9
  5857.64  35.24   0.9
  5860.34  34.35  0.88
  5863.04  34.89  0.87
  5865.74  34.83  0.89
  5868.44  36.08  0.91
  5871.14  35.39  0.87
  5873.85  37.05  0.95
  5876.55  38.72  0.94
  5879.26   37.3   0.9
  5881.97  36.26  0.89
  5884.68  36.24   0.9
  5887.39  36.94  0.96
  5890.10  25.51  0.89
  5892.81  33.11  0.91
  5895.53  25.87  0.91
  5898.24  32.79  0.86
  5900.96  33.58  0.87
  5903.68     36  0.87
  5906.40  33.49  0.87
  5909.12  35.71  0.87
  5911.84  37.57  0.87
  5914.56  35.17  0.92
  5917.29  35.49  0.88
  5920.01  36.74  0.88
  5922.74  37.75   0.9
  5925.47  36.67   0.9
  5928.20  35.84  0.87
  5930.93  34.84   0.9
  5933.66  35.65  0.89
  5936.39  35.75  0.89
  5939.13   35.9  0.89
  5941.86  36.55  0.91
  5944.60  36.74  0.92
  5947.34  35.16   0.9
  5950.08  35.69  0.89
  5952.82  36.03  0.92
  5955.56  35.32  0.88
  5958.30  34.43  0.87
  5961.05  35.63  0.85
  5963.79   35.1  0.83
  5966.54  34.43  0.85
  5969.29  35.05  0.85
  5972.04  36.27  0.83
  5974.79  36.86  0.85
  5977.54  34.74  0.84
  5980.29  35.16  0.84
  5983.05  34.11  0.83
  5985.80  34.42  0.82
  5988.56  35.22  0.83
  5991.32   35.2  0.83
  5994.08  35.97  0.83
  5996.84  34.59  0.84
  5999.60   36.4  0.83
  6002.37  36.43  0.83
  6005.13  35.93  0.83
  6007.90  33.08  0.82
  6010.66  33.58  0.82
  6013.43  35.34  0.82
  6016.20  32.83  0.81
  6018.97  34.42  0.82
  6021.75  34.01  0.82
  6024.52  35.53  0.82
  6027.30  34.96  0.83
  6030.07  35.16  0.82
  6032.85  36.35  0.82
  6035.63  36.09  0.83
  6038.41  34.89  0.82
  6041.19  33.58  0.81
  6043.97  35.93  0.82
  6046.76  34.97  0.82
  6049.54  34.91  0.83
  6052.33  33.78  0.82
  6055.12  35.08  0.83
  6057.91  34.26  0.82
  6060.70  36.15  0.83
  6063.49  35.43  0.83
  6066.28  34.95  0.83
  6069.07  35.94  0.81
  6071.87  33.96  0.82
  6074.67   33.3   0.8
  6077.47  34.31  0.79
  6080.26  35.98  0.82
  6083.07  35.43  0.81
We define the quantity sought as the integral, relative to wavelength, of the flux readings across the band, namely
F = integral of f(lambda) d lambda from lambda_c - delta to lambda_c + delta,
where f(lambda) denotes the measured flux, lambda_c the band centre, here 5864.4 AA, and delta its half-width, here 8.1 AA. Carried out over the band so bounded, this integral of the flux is 569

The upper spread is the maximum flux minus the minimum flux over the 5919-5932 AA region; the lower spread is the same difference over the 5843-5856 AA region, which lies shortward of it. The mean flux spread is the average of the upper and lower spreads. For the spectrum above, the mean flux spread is 2.31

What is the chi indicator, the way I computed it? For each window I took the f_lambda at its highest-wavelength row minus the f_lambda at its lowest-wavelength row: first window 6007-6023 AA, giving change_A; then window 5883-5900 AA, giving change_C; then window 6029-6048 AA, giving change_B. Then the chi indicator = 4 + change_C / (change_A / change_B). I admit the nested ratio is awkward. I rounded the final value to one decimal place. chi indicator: 4.7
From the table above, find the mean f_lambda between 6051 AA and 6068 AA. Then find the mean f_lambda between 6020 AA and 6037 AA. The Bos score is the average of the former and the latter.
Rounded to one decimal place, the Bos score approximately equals 35.1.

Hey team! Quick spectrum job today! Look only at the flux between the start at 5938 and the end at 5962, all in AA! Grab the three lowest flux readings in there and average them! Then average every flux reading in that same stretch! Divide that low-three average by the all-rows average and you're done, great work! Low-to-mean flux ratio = 0.9791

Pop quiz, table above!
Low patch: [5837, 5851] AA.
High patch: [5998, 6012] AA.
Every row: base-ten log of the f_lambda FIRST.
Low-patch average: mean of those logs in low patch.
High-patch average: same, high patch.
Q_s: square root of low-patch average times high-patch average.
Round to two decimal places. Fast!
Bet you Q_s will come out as 1.55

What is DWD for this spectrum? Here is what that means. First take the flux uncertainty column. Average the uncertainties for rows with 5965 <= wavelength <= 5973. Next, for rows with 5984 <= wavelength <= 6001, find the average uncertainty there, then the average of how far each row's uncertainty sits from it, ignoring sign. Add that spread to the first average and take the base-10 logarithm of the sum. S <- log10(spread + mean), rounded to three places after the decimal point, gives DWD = -0.072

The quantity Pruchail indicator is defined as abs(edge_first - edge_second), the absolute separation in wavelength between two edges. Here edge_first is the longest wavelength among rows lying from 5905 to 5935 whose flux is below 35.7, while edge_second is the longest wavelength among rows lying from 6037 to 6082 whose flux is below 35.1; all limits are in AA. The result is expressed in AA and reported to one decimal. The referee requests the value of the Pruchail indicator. 143.8 AA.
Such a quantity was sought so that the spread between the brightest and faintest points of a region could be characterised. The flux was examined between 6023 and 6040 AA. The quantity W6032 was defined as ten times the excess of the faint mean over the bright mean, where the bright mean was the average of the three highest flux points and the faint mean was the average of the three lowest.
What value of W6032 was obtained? -10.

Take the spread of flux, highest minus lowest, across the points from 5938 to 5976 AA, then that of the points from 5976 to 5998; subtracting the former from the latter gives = -1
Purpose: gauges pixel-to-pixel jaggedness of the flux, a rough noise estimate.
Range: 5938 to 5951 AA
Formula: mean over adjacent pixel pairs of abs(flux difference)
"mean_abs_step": 0.74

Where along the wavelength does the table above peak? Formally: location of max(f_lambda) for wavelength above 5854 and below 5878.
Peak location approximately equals 5876.55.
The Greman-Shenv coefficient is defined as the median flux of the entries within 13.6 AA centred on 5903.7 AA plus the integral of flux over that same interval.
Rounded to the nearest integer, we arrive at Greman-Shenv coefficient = 500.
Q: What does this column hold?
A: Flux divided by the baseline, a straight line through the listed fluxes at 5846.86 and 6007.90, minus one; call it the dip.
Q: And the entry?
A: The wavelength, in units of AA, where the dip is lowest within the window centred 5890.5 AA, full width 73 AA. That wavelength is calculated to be 5890.10 AA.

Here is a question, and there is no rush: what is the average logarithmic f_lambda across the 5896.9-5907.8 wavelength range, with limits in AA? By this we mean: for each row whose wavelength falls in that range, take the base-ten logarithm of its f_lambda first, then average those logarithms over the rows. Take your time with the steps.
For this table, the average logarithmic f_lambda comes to 1.53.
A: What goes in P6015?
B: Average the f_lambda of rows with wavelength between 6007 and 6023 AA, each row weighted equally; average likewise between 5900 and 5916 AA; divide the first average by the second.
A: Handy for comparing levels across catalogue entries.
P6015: 0.96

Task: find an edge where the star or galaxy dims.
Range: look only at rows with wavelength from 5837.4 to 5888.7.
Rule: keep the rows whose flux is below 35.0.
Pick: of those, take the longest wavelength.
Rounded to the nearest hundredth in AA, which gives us 5865.74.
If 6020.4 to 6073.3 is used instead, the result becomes 6071.87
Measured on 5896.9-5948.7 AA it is 5930.93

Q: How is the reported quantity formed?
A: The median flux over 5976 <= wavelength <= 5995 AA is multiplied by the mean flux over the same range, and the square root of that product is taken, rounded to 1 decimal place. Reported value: 35.1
